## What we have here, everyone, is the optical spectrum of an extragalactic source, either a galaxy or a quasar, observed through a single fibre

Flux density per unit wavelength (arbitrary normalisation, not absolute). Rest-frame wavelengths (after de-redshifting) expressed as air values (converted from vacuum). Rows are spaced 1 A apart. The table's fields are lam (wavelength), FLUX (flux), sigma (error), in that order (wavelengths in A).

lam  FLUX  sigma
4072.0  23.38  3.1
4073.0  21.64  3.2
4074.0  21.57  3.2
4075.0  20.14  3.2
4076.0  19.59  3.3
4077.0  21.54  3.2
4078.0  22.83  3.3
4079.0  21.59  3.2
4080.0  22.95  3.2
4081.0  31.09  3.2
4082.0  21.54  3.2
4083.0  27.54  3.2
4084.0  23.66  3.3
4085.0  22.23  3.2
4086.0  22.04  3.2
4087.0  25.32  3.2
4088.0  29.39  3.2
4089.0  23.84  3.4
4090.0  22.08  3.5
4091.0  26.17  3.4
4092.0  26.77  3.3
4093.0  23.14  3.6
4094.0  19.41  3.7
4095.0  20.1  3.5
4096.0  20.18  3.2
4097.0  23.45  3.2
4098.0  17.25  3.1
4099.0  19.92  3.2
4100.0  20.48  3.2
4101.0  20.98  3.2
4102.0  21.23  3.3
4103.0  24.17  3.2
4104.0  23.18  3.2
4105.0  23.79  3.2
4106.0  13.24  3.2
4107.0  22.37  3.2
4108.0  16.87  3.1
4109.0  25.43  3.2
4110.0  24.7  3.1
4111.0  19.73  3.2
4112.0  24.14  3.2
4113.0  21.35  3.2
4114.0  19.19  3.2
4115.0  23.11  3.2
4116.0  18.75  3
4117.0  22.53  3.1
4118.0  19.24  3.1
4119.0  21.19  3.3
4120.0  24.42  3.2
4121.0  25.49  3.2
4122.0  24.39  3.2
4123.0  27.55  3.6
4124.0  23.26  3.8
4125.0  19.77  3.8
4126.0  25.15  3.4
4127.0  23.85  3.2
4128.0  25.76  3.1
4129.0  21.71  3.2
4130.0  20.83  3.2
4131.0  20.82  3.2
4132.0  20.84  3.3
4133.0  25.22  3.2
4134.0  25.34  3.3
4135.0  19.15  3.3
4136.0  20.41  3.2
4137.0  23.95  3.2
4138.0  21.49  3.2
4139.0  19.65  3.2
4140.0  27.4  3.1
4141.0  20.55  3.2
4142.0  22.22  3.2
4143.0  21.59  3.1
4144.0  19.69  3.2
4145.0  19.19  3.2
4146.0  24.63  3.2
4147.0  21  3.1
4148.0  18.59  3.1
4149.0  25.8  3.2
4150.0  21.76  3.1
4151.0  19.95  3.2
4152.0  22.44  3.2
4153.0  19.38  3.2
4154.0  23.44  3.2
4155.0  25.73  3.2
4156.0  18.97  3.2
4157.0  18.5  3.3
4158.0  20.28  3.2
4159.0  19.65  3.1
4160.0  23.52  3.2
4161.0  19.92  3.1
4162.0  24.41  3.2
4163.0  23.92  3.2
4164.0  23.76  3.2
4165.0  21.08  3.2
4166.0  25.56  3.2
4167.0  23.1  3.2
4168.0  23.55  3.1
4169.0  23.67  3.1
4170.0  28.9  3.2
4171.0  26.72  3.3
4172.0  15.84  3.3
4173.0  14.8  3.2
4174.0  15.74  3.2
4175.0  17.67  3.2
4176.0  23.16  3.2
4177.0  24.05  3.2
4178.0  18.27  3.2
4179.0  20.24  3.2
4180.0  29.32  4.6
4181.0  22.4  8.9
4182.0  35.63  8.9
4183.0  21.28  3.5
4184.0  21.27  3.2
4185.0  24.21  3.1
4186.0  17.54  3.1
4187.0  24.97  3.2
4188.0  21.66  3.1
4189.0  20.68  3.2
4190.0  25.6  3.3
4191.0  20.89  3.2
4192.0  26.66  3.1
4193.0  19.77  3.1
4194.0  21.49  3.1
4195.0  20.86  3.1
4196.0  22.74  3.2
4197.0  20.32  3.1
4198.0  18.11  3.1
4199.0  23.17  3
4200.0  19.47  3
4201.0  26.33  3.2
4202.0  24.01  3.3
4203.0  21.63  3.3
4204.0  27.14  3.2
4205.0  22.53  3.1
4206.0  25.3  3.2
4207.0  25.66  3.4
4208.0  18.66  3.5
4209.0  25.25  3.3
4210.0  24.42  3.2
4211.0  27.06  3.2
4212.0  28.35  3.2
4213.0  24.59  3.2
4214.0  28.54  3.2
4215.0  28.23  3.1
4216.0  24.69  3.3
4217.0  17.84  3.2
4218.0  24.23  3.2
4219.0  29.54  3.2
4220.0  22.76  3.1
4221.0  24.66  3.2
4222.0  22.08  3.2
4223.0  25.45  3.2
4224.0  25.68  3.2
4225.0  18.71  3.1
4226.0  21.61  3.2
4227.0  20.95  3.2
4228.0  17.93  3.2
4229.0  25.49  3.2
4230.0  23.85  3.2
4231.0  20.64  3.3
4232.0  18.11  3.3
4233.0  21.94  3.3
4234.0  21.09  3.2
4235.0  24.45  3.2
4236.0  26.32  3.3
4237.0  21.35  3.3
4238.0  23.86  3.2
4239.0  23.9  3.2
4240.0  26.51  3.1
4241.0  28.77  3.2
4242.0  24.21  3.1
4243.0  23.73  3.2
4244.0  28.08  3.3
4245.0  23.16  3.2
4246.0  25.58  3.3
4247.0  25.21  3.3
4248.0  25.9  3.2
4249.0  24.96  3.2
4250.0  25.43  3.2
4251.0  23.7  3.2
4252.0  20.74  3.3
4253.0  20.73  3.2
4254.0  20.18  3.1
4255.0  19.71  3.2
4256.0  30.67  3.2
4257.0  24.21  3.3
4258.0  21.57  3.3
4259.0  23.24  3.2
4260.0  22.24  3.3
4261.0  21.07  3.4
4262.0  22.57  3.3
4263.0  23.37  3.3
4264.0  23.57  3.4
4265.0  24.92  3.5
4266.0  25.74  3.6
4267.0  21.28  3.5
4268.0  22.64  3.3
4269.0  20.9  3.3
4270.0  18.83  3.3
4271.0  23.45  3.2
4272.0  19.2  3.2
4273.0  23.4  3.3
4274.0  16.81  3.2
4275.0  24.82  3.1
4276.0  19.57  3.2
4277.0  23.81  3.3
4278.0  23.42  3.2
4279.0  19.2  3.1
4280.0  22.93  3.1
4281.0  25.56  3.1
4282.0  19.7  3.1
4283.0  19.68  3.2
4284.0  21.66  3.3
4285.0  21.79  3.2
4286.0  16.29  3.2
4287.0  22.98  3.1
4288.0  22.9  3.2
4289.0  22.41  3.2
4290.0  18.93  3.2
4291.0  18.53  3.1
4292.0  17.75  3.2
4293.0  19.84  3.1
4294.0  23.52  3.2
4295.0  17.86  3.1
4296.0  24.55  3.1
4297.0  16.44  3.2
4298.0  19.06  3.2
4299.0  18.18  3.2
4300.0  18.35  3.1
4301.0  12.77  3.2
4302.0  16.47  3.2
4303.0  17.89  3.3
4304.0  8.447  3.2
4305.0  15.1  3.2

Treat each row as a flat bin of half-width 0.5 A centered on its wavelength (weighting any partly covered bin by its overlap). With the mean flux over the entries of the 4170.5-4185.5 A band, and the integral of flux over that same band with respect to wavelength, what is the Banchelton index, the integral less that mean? 309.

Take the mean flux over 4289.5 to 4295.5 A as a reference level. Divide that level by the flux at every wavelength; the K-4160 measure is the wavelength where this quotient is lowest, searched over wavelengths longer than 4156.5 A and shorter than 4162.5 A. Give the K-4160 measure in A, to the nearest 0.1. 4162.0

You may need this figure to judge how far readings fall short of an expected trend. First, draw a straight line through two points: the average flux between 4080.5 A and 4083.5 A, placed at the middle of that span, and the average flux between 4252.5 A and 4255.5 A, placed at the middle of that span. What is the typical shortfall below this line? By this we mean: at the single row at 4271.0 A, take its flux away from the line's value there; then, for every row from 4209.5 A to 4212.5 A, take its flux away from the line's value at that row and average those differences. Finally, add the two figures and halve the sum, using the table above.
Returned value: -4.3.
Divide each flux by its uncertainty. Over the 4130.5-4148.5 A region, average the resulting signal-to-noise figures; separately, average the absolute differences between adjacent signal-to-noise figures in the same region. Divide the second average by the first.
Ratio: 0.15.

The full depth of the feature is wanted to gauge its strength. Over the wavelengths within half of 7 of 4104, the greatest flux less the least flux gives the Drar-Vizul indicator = 10.9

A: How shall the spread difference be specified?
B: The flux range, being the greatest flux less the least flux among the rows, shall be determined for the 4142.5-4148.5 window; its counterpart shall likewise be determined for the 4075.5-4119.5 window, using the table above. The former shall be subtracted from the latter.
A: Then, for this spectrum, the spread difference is 12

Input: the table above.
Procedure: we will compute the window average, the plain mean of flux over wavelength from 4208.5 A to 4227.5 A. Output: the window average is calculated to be 24.5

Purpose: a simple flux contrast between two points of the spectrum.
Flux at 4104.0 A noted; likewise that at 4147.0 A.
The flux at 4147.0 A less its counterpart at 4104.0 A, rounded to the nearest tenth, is -2.2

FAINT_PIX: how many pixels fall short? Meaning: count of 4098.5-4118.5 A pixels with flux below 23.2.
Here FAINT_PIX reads 15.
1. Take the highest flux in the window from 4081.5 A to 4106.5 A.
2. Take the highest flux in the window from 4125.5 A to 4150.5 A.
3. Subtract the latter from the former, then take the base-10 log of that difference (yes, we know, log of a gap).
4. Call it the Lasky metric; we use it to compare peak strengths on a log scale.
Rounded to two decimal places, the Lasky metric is 0.30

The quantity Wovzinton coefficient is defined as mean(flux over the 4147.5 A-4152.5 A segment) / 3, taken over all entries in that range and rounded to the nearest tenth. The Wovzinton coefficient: 7.2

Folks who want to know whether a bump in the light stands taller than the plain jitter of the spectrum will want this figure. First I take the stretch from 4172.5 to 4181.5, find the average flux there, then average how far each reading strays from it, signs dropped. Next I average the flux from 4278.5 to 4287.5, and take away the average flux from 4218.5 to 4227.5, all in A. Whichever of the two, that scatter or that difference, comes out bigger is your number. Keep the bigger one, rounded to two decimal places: 3.65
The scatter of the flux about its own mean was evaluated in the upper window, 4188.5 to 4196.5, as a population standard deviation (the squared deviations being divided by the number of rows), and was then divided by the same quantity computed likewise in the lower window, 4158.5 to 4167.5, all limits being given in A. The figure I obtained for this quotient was 1.2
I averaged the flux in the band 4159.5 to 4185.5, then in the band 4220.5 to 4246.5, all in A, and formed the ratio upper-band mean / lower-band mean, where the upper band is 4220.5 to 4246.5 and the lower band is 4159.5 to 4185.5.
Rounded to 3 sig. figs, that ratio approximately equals 1.03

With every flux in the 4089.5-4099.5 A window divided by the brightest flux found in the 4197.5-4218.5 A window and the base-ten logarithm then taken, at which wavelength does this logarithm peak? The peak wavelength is 4092.0 A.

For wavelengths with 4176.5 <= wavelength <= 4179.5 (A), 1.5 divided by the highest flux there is 0.062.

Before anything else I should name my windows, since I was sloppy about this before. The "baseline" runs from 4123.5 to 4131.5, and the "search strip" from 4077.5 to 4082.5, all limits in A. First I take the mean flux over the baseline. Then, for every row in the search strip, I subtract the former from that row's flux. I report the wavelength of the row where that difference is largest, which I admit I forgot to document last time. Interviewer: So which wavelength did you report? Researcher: 4081.0 A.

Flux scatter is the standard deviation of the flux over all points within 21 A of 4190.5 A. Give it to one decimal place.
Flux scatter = 4.1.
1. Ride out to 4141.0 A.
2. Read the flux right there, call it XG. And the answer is 20.55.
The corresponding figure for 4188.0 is 21.66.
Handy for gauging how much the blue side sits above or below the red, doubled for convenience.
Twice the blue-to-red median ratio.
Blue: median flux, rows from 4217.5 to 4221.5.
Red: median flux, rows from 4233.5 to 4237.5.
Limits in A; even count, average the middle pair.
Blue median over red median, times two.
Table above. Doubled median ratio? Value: 2.13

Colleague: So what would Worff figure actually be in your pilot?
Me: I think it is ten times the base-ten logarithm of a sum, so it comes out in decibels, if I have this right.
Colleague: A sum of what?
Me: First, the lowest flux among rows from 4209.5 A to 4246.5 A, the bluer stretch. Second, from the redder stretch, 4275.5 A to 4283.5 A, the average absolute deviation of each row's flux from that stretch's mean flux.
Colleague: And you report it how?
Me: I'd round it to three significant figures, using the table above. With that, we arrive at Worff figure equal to 13.0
